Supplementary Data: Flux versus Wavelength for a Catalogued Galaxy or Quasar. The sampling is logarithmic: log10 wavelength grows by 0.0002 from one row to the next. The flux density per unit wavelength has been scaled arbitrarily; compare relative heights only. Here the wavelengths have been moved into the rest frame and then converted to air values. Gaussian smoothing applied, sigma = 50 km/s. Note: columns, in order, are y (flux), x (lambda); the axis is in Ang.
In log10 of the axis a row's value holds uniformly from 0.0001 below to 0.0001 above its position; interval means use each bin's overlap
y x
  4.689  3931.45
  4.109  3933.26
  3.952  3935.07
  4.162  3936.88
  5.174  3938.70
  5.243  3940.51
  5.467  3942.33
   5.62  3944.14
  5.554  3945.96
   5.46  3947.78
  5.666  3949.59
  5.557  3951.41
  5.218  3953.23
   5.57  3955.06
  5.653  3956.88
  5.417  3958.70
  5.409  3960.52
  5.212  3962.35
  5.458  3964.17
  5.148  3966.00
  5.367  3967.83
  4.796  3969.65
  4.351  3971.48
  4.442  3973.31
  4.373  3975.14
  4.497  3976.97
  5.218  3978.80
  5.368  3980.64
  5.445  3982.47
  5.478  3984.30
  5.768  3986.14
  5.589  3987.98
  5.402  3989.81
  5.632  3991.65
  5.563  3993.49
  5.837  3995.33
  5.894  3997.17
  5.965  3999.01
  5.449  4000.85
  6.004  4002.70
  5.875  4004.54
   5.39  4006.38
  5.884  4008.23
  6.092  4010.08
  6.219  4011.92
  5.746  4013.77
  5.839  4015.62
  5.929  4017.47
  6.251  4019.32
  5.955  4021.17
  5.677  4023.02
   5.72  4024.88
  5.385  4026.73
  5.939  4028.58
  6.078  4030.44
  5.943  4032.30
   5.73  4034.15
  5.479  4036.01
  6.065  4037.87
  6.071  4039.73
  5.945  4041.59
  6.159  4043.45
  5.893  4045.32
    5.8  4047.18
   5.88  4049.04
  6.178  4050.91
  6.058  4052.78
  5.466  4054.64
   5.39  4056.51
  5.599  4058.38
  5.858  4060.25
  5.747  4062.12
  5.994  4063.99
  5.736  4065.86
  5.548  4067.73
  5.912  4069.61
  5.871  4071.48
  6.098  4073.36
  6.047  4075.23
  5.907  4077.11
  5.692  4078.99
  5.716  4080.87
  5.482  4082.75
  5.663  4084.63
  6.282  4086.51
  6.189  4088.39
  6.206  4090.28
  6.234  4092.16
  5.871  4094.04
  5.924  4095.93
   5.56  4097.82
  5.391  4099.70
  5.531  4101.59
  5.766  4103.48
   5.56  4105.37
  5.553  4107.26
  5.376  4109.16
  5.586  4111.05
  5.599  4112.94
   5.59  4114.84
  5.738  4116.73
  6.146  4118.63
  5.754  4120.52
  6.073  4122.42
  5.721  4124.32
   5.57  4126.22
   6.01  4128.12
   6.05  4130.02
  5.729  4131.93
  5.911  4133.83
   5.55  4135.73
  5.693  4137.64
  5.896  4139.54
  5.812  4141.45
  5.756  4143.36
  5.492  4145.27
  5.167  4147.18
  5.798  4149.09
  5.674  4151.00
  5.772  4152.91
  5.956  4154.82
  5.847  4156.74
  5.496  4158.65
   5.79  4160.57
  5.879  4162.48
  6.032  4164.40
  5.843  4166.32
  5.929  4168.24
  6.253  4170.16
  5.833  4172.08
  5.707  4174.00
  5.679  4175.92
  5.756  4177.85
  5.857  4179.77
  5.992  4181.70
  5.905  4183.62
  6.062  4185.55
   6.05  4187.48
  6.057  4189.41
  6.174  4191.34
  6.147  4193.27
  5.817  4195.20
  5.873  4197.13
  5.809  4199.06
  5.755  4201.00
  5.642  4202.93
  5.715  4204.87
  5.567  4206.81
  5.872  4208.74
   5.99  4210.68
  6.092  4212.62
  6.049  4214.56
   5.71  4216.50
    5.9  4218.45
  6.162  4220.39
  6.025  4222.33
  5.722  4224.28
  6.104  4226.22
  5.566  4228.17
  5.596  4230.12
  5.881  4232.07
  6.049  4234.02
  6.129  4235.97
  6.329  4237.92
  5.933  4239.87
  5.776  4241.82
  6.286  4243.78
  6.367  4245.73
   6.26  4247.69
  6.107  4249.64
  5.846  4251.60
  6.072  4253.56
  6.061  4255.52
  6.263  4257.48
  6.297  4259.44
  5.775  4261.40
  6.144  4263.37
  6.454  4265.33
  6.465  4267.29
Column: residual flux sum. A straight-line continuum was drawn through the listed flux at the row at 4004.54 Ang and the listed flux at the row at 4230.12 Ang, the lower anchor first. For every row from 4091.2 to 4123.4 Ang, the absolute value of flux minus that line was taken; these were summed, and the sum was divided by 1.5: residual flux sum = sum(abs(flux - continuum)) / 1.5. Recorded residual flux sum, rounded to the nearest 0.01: 2.35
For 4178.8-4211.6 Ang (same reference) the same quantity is 3.02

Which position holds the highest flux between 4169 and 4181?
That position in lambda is 4170.16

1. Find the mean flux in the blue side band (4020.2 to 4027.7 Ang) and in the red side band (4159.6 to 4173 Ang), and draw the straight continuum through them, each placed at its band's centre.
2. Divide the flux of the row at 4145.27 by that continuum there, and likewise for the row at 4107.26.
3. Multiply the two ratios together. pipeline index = 0.89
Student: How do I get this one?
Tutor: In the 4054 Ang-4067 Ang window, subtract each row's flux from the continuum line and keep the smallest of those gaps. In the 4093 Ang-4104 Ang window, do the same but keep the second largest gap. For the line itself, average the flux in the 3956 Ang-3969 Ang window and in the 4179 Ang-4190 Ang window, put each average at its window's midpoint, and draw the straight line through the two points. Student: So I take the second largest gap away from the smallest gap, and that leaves -0.6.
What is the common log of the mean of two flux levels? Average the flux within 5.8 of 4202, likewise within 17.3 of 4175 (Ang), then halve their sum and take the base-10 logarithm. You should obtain 0.765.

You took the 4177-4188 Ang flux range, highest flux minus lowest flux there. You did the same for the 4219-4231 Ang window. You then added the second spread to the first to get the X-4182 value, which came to 0.90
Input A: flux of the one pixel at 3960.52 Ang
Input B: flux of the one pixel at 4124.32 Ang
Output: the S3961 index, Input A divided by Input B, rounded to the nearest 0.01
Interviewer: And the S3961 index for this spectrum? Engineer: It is 0.95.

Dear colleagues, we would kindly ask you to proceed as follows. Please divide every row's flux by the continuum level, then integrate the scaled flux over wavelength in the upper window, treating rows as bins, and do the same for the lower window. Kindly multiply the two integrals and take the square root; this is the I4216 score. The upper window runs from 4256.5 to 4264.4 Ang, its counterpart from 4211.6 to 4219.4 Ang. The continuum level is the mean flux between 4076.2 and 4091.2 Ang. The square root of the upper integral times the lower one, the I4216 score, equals 8.0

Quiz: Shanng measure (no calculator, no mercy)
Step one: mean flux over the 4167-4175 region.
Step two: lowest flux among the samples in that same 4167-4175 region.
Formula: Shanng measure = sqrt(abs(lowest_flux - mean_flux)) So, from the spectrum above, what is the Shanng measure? 0.47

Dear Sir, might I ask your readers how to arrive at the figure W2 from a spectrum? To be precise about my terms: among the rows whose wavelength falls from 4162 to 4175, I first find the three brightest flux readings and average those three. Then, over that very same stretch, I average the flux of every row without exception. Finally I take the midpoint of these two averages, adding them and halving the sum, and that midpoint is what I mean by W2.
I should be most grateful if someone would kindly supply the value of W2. 6.00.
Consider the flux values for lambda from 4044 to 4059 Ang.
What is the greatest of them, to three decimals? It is 6.178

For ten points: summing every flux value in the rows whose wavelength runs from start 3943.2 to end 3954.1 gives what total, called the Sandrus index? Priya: 33.1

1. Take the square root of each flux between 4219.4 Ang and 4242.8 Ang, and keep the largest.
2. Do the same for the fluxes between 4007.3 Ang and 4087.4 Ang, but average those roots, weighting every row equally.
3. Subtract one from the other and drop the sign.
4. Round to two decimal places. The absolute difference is 0.10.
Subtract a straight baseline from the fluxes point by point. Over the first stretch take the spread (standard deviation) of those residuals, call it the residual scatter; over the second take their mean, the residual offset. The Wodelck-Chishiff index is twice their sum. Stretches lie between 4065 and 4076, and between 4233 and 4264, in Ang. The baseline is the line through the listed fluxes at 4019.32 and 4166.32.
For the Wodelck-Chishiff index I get 1.4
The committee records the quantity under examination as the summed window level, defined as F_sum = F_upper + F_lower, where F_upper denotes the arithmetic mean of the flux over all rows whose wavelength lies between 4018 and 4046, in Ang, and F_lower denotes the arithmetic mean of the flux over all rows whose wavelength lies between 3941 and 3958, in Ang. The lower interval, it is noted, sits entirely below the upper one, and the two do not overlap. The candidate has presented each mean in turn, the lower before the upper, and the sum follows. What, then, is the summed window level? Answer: 11.4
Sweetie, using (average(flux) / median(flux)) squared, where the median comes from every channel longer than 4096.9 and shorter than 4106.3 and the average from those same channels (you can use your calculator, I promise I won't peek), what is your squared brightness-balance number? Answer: 1.00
